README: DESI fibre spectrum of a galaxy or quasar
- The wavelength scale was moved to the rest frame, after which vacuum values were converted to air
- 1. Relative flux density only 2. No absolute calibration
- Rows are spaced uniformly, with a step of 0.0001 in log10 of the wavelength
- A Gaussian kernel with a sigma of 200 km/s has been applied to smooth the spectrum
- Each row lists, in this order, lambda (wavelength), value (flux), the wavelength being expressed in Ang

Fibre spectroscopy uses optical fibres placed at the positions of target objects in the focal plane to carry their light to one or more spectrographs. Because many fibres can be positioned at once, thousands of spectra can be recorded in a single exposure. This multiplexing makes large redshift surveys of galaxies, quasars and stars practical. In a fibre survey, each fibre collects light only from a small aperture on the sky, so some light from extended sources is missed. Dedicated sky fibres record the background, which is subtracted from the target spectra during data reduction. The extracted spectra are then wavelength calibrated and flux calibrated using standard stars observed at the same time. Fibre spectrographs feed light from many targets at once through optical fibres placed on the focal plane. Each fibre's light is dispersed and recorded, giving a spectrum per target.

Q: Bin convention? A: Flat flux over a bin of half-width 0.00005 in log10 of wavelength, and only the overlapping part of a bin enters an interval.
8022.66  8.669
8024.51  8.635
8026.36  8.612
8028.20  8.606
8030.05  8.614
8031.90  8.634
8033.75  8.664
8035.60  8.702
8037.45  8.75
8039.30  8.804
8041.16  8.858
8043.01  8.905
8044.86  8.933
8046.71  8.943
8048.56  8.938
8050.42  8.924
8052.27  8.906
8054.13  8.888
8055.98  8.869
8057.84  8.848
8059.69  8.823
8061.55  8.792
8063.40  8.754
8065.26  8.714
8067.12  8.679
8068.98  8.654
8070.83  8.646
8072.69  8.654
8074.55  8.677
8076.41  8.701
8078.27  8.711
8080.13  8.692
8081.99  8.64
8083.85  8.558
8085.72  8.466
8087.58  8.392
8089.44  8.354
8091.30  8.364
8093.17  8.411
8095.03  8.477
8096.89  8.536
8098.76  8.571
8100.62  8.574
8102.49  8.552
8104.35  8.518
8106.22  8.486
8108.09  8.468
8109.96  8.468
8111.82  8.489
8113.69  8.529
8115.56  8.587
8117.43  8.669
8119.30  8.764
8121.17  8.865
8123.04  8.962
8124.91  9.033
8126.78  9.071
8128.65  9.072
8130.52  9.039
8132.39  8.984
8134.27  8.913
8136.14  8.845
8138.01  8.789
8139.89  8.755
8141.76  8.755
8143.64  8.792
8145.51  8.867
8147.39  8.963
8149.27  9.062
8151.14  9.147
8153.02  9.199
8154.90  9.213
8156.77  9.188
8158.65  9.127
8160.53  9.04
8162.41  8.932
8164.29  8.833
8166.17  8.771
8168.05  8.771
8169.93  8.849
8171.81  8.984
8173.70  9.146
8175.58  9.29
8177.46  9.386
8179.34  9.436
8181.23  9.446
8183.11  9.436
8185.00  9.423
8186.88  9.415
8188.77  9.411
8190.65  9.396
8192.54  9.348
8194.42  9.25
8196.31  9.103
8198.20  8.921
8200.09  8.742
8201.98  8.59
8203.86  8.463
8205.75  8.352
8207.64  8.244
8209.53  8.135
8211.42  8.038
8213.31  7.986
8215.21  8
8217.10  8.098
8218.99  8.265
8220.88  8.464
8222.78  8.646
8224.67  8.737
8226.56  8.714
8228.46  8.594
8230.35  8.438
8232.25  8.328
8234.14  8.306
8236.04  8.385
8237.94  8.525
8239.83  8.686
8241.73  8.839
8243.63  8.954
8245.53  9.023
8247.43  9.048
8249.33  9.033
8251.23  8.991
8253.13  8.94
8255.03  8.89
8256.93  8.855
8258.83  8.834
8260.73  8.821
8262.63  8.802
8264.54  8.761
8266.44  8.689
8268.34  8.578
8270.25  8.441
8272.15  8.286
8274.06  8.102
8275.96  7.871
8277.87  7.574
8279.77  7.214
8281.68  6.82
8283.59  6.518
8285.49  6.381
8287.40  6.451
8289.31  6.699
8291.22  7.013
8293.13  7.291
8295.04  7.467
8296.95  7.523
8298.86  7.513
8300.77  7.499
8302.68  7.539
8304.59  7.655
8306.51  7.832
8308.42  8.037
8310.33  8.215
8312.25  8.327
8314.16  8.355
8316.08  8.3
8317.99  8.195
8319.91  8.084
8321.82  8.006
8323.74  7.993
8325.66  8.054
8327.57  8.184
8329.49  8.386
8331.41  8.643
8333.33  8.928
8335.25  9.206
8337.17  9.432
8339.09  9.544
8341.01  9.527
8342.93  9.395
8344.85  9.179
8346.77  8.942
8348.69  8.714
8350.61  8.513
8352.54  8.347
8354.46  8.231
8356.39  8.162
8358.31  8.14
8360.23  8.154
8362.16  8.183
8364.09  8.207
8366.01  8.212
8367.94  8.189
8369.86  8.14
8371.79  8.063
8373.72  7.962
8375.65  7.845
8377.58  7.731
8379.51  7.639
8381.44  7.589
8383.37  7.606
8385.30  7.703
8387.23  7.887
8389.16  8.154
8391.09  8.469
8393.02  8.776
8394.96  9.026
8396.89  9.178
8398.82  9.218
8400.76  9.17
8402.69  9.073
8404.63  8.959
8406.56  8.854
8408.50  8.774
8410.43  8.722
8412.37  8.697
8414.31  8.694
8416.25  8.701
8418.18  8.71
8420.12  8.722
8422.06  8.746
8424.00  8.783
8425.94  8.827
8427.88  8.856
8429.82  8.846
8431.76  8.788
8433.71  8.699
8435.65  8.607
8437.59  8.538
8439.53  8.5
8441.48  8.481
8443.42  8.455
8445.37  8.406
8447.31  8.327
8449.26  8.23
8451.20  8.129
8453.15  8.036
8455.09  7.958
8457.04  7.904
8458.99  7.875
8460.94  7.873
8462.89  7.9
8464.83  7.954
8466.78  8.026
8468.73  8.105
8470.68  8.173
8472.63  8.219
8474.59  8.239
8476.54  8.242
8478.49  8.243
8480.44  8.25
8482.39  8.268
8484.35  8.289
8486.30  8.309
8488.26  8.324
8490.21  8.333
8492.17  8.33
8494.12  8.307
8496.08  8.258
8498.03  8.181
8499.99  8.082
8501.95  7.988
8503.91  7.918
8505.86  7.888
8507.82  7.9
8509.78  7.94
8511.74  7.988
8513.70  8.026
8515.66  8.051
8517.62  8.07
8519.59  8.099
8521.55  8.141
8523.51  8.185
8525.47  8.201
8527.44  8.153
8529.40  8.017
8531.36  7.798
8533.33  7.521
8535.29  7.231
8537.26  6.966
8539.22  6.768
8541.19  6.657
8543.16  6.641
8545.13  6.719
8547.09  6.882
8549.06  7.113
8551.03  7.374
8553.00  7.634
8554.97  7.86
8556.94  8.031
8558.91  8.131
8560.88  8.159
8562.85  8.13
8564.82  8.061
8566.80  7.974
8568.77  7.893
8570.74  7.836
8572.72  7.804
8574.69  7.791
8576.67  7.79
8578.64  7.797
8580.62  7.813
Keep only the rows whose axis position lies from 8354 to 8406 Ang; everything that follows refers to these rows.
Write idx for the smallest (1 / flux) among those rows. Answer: 0.108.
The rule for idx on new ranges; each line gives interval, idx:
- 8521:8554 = 0.122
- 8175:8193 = 0.106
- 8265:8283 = 0.115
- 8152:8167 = 0.109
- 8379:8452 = 0.108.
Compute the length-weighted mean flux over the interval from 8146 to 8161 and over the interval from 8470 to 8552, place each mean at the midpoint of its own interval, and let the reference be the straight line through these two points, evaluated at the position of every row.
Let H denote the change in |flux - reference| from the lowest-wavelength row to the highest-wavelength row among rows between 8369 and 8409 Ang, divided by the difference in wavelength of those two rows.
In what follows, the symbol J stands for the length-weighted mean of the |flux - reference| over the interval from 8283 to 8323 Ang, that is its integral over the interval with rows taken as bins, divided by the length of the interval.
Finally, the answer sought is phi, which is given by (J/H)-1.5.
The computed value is 113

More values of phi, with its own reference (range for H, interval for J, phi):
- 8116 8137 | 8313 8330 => -29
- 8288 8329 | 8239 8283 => -11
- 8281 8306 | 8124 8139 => -7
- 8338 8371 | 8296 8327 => -23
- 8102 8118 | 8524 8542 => -46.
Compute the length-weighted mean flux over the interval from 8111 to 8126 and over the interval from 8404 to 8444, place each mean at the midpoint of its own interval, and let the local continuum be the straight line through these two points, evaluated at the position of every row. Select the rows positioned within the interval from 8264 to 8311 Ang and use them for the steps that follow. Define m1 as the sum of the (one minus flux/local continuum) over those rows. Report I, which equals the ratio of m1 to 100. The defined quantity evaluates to 0.032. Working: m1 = 3.2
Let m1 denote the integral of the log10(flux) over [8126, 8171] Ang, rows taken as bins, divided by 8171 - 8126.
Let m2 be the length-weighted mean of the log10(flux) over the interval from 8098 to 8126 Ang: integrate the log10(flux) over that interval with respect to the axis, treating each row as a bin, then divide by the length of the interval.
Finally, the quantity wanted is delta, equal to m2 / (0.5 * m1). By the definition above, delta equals 1.97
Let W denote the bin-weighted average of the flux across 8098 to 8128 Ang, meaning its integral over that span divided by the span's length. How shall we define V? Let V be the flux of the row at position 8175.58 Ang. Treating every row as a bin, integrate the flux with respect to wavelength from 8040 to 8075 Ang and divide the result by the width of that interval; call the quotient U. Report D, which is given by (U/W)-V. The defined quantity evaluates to -8.3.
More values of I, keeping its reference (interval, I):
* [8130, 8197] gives -0.015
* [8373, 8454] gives 0.010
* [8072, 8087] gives 0.001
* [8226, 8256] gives 0.000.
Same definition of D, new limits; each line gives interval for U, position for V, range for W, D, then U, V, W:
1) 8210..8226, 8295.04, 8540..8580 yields -6.4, 8.3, 7.467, 7.61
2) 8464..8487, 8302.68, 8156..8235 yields -6.6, 8.2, 7.539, 8.81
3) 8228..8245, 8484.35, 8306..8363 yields -7.3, 8.6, 8.289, 8.51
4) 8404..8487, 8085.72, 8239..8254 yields -7.5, 8.4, 8.466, 8.94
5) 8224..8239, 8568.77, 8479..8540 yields -6.8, 8.5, 7.893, 8.00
